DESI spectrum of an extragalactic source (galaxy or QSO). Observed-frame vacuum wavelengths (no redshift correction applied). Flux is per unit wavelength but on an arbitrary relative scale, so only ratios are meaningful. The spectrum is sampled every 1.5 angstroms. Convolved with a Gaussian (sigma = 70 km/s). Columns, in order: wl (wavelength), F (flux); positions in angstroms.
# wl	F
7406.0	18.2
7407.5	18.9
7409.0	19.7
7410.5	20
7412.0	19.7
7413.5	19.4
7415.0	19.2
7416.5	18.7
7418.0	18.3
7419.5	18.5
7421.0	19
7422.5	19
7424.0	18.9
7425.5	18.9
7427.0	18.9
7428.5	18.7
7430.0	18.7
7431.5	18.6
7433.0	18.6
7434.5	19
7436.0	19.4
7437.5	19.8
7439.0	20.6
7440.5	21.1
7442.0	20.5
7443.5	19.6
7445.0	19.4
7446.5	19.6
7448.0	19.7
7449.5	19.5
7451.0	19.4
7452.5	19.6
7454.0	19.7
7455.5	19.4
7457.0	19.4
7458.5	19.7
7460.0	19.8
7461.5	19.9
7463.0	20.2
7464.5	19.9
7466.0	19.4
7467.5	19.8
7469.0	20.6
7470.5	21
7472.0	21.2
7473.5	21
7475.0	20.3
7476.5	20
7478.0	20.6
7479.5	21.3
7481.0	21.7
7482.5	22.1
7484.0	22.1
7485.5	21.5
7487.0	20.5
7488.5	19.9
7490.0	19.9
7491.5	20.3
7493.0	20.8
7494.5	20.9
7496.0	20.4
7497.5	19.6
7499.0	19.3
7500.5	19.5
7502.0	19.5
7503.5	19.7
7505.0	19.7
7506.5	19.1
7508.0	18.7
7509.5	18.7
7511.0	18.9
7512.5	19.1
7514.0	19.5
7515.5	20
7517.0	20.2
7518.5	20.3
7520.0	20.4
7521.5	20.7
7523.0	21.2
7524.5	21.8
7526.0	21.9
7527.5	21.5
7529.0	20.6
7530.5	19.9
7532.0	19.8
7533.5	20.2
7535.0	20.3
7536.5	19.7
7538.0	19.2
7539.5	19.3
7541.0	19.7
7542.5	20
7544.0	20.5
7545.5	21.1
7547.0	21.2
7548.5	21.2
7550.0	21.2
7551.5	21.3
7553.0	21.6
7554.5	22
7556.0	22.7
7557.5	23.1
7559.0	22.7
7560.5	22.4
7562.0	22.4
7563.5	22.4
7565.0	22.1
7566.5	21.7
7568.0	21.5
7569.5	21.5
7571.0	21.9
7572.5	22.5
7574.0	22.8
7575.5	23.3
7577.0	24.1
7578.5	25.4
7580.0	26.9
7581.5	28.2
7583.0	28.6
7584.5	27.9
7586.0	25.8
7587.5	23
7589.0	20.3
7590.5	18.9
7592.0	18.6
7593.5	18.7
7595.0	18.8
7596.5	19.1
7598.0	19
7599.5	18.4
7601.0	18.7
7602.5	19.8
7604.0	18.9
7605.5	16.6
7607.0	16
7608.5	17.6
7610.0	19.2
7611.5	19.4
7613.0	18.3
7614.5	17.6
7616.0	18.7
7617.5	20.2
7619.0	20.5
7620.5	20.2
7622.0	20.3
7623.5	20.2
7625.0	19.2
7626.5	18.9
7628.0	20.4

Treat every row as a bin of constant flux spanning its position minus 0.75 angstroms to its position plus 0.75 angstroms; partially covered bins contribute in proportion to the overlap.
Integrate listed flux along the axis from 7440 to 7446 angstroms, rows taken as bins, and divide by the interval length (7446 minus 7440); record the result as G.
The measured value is 20.1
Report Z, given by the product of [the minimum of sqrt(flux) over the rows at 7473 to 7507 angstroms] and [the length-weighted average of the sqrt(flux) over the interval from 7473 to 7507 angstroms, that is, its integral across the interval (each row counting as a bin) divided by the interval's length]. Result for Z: 19.7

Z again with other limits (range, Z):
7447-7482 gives 19.8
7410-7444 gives 18.8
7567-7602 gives 20.2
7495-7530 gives 19.3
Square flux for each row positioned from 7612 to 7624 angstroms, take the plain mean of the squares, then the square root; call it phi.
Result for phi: 19.5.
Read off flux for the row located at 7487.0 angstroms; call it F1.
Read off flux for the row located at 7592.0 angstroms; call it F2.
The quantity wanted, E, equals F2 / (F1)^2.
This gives 0.044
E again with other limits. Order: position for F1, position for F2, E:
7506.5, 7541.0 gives 0.054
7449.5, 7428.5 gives 0.049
